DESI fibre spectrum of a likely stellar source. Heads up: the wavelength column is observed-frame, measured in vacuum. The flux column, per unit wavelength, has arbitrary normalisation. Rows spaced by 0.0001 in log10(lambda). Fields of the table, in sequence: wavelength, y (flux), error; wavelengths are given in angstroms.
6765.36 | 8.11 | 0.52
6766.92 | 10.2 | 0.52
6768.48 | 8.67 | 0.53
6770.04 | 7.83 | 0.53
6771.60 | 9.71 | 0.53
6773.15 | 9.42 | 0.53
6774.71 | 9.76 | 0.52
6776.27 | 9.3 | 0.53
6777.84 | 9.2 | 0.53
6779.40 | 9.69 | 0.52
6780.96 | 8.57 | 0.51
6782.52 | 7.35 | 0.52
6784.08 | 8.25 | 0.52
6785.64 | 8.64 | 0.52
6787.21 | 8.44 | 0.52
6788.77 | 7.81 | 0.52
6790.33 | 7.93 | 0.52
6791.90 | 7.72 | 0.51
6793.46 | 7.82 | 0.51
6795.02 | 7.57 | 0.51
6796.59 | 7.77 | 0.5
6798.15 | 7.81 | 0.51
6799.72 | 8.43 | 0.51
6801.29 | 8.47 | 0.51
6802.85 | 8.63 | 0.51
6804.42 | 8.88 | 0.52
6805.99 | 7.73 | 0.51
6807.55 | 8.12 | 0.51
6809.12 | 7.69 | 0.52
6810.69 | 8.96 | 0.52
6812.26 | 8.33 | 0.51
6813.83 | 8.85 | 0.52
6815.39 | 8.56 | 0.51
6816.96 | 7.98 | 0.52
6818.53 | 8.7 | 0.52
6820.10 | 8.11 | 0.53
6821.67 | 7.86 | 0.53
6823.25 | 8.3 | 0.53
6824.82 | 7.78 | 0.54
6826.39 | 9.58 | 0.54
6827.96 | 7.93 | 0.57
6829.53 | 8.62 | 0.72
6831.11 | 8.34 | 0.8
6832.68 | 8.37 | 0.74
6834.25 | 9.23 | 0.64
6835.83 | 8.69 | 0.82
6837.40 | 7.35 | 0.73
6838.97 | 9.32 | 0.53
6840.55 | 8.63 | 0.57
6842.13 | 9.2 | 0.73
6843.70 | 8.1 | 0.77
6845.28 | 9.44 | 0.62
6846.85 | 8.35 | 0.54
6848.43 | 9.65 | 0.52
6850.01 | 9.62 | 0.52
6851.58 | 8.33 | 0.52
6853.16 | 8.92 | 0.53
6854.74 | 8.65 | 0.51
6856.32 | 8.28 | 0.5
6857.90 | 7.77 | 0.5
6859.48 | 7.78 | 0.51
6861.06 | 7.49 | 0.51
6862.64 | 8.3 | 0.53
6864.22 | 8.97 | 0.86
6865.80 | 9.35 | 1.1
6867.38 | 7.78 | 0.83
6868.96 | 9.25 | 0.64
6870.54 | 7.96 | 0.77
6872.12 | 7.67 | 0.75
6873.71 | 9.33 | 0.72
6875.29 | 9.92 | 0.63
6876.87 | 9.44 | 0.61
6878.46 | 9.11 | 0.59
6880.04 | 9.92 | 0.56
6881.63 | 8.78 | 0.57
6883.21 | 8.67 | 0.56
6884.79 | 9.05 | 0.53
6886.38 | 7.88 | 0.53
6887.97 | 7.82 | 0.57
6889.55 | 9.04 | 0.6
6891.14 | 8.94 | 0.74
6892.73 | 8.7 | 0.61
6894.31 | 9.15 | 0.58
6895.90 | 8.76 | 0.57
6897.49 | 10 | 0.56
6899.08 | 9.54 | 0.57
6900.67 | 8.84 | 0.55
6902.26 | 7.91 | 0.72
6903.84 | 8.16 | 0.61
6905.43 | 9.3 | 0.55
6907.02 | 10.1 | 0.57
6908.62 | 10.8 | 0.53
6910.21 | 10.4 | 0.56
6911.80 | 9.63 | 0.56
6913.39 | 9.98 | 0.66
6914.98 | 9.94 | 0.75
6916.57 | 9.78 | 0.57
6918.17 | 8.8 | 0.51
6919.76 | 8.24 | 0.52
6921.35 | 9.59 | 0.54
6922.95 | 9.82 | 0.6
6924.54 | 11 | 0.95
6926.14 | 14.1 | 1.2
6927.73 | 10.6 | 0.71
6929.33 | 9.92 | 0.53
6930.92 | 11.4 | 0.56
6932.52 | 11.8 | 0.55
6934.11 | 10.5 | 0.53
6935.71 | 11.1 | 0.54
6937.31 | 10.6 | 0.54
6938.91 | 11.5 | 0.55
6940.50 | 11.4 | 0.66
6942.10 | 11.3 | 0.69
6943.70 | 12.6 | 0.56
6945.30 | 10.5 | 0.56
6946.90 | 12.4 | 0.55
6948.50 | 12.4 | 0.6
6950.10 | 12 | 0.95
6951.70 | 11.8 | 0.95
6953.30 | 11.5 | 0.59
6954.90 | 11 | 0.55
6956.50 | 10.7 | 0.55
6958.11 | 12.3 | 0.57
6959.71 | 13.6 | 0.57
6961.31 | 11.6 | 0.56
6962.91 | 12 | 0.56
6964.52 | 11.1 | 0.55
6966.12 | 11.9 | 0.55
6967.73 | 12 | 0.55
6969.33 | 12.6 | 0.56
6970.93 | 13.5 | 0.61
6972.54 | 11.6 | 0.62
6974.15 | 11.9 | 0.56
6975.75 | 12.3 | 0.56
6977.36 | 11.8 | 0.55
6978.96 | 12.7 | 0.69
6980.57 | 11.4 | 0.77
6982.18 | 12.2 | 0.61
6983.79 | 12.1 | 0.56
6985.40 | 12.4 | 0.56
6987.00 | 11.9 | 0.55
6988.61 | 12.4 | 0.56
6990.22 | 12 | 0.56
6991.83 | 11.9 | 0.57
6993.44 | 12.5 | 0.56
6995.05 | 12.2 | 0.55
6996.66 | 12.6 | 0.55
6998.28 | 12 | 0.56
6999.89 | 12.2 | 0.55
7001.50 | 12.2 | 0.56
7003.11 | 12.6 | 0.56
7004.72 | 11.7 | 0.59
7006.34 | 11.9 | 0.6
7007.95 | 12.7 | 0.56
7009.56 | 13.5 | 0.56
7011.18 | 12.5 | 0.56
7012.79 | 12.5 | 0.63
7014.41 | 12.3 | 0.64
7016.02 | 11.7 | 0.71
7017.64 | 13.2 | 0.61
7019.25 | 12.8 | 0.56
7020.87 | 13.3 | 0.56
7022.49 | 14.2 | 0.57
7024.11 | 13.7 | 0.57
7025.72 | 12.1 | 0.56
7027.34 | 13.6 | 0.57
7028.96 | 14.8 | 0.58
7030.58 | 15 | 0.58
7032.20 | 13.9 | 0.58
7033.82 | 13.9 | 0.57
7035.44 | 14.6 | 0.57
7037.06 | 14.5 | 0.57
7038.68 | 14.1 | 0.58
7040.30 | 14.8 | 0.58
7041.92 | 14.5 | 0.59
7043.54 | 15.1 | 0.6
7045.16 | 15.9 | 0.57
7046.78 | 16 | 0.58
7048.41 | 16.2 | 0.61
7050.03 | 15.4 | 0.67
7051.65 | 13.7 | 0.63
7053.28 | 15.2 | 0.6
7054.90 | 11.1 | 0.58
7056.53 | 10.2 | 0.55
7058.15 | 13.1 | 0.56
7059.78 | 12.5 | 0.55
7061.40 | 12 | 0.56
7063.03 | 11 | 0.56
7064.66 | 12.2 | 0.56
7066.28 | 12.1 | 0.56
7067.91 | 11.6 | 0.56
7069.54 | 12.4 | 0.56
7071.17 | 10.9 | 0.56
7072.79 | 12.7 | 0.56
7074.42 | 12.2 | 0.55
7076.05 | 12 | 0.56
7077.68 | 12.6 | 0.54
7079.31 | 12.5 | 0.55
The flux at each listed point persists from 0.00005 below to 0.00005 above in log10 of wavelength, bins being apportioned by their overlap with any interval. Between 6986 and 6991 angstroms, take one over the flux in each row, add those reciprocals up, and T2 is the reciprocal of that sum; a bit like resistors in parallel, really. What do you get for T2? 4.03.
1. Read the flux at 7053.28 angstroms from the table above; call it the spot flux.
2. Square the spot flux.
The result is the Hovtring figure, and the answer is 231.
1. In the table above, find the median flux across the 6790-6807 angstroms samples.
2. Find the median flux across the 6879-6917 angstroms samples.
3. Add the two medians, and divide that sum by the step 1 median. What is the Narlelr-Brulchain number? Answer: 2.2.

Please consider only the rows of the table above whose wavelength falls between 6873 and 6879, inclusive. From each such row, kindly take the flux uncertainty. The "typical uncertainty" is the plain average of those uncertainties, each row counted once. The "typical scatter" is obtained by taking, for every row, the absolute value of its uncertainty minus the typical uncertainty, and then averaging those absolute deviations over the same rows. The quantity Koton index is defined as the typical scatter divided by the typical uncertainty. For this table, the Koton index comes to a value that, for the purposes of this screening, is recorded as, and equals 0.06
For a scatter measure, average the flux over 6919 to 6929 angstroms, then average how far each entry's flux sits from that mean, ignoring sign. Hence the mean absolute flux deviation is 1.34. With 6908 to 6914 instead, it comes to 0.40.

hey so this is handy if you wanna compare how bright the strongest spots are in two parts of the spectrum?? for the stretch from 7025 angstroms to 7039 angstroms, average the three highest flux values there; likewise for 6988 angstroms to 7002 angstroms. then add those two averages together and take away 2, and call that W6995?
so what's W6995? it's 25.3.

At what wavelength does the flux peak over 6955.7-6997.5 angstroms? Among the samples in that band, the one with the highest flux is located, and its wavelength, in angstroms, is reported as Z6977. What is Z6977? 6959.71 angstroms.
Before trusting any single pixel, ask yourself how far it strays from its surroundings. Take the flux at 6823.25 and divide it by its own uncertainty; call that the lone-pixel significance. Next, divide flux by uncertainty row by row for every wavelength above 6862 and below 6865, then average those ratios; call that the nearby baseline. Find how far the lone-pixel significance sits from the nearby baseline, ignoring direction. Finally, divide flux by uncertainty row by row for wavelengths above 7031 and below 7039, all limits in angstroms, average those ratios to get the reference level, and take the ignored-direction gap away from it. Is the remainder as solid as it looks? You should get 22.1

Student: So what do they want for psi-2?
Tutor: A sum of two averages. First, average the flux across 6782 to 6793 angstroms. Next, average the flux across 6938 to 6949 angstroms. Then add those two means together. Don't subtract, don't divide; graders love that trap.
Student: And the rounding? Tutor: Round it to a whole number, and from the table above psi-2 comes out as 20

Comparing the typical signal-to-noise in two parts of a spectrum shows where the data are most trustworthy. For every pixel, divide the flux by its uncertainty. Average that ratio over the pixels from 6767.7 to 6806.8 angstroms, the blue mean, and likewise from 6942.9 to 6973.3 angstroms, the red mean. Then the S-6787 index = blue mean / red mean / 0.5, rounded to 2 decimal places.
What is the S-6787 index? 1.62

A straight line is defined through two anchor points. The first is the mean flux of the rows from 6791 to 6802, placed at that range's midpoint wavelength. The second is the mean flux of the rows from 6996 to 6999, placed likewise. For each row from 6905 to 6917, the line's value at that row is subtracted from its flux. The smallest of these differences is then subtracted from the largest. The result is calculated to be 1.4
